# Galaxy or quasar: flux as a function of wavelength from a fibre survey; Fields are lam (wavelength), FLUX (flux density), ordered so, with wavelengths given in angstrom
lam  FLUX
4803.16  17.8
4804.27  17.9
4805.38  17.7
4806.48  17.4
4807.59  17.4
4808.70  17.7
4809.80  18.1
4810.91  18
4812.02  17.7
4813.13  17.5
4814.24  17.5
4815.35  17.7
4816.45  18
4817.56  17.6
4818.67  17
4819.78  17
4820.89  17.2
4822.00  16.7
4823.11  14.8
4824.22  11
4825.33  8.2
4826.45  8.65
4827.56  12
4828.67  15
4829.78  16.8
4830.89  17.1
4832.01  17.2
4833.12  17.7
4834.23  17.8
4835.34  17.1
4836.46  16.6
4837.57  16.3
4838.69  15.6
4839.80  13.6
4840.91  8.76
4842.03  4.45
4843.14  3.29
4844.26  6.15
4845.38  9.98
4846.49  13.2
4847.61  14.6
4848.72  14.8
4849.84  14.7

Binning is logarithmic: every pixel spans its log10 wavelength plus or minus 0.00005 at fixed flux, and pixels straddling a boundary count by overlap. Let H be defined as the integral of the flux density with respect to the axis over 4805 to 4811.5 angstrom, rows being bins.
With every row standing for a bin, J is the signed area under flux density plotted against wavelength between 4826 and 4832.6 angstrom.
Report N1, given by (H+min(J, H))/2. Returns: 106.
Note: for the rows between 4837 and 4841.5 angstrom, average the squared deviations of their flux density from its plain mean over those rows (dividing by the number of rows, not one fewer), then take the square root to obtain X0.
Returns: 2.9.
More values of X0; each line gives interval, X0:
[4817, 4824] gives 0.9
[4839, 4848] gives 4.1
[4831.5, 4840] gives 1.3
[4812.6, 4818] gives 0.2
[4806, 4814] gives 0.3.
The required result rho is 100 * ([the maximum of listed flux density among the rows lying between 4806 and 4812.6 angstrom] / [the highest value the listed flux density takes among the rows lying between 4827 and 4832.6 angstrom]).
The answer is 105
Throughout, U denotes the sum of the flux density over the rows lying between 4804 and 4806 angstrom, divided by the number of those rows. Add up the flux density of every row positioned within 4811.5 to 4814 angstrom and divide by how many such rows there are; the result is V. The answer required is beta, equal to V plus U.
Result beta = 35.4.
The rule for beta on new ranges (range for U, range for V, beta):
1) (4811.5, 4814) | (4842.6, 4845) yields 22.3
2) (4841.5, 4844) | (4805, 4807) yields 21.4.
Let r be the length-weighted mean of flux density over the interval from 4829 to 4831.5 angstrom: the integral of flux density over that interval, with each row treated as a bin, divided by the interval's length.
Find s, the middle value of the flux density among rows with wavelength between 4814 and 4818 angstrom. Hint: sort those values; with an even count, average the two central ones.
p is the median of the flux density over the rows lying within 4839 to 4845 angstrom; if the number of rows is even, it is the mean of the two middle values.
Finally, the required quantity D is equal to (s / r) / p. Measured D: 0.17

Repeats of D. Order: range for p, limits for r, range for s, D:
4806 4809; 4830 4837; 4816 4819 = 0.06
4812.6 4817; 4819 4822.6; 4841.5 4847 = 0.02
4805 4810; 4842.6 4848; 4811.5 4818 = 0.11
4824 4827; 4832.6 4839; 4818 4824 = 0.12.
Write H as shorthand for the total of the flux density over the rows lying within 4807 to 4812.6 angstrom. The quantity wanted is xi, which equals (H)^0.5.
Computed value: 9.43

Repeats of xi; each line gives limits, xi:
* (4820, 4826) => 8.24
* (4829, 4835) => 9.31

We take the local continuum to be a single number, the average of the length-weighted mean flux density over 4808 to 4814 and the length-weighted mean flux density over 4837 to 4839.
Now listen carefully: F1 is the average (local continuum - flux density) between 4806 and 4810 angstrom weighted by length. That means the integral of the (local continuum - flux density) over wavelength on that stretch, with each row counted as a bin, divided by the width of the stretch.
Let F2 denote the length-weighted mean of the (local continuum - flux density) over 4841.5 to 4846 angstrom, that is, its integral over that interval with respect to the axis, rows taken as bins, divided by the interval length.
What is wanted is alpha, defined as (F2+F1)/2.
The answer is 5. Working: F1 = -0.7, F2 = 11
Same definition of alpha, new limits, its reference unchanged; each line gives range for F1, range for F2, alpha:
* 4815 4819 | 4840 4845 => 5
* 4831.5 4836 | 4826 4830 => 2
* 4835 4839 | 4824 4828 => 4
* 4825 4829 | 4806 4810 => 3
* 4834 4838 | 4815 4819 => 0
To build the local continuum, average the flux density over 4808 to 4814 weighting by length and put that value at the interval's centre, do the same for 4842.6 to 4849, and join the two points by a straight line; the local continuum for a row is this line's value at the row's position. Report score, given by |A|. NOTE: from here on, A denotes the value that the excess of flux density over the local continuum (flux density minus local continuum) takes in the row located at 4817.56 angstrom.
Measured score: 1.3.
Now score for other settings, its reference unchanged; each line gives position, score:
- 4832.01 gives 4.0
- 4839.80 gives 2.1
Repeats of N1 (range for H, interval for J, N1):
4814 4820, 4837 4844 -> 88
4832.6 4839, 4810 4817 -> 108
